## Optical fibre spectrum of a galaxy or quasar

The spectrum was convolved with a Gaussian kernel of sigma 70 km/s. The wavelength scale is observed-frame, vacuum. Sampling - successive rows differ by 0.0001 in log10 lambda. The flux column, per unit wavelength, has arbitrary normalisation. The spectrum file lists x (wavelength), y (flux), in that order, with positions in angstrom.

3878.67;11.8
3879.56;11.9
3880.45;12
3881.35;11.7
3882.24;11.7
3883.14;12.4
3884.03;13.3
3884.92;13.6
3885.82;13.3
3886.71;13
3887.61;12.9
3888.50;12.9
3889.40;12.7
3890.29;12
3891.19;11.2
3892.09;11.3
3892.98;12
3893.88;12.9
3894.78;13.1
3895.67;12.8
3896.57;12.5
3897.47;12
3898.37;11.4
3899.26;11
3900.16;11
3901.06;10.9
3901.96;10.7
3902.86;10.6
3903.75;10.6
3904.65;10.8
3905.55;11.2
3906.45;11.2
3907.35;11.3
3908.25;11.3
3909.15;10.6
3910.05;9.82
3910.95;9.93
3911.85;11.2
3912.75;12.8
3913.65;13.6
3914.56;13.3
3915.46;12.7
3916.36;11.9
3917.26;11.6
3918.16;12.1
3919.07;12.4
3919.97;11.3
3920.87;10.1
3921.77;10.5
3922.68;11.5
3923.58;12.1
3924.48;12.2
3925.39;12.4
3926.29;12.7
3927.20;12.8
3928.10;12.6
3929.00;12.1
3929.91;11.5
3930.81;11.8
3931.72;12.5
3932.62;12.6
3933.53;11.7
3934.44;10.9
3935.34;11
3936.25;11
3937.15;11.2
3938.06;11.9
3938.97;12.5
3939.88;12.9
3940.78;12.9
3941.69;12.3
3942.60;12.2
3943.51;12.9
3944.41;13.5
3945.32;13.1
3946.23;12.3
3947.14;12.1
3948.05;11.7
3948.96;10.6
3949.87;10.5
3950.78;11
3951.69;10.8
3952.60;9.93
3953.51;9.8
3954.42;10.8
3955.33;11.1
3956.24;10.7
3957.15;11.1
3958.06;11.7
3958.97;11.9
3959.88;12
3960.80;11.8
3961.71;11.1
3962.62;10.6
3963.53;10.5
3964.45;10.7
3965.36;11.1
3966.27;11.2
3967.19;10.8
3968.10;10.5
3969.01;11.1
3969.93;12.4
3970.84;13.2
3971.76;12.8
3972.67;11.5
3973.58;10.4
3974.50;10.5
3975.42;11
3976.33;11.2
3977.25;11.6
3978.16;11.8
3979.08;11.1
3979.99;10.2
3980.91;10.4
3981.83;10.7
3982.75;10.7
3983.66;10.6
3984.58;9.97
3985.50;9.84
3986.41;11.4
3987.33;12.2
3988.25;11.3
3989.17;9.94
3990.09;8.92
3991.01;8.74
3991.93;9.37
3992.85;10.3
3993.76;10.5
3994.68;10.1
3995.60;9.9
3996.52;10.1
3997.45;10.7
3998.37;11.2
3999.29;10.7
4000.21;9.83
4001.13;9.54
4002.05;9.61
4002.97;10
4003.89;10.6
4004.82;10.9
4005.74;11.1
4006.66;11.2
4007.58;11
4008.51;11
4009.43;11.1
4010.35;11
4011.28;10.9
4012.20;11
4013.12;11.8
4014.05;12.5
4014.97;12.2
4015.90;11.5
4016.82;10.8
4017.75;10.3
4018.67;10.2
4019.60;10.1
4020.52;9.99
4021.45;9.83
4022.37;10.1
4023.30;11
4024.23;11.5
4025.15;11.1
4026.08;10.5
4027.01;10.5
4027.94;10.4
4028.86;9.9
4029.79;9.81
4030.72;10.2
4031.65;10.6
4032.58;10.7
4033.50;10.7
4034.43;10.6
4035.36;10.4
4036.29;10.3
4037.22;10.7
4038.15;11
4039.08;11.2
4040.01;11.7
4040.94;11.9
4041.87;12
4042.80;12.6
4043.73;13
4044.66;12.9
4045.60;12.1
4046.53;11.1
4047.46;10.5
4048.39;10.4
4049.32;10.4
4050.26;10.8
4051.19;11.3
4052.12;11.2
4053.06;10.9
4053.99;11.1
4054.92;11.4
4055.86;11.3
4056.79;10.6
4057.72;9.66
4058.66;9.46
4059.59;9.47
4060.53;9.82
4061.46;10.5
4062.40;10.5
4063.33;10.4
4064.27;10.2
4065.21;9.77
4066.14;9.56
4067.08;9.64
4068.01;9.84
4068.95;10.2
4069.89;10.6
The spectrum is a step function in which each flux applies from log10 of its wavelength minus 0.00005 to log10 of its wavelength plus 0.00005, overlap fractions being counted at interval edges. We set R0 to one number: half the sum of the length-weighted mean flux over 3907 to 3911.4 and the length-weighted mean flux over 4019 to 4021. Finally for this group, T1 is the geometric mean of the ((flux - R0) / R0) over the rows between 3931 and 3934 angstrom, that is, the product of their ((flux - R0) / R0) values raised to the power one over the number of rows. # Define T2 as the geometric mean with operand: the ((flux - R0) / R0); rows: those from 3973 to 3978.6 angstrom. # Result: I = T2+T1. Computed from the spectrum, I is 0.24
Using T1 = 0.19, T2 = 0.051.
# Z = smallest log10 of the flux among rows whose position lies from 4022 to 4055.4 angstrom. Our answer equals 0.99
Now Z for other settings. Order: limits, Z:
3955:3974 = 1.02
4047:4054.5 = 1.02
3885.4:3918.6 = 0.99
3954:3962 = 1.03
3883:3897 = 1.05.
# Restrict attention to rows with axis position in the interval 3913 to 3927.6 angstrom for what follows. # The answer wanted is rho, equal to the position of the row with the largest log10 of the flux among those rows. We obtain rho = 3913.65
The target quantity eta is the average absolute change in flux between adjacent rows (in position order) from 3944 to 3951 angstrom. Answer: 0.500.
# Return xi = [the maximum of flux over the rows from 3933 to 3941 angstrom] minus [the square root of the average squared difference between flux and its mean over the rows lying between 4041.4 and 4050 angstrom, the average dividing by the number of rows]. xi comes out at 11.9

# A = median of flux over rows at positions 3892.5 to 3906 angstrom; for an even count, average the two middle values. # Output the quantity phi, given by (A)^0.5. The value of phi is 3.35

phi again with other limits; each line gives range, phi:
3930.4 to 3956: 3.43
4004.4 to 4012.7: 3.32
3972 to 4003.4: 3.23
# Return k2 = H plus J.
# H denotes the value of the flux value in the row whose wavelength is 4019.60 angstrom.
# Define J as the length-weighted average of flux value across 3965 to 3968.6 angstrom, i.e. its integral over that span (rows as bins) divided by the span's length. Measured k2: 21.0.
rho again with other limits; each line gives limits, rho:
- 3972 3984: 3978.16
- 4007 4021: 4014.05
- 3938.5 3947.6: 3944.41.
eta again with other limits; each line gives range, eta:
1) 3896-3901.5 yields 0.320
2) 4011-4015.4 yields 0.475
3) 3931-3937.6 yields 0.350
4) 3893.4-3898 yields 0.325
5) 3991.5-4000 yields 0.441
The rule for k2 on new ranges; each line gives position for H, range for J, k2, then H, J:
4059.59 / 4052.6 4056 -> 20.6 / 9.47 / 11.2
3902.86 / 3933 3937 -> 21.8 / 10.6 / 11.2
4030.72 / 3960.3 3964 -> 21.2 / 10.2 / 11.0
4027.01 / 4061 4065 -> 20.8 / 10.5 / 10.3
